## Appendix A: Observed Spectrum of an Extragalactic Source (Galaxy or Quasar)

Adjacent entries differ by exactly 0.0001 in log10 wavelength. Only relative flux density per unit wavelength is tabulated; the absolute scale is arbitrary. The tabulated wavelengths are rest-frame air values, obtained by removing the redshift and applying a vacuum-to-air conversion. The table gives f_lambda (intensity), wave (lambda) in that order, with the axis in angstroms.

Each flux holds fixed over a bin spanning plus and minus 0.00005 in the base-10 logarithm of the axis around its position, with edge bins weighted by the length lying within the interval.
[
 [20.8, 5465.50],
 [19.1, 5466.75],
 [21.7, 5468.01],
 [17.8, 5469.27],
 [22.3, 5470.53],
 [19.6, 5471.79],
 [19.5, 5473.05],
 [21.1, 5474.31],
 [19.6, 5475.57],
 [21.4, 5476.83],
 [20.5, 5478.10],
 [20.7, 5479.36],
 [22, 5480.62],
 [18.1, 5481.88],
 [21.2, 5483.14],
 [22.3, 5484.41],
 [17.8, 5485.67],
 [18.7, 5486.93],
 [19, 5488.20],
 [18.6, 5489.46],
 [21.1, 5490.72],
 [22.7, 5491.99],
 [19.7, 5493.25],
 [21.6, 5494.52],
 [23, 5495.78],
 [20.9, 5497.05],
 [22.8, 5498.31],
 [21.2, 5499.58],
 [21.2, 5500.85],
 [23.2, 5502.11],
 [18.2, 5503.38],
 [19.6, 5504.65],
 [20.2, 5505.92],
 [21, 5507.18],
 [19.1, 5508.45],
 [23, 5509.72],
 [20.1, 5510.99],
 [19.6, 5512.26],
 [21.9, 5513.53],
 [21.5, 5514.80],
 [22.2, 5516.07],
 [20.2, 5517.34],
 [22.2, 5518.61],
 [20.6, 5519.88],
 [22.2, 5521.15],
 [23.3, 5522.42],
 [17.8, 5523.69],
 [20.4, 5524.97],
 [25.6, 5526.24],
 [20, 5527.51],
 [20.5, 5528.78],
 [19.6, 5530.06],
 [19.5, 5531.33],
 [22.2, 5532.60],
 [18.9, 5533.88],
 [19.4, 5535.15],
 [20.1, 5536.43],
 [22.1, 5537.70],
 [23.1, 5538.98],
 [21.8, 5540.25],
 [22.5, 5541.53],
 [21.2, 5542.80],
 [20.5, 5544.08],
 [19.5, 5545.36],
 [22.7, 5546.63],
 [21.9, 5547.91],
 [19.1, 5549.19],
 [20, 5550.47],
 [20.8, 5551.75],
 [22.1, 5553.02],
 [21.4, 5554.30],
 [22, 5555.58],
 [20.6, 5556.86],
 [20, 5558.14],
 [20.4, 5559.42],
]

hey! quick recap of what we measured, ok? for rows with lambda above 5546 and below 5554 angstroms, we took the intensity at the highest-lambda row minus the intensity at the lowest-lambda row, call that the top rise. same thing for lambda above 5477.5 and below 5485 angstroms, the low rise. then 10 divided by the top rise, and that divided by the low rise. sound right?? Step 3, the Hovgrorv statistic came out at -9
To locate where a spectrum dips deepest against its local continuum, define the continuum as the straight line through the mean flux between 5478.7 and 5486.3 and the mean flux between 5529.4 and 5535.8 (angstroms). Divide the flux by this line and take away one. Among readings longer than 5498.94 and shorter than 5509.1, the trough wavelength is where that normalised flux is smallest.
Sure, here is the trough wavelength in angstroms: 5503.38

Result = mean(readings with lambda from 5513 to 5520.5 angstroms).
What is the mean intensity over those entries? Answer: 21.4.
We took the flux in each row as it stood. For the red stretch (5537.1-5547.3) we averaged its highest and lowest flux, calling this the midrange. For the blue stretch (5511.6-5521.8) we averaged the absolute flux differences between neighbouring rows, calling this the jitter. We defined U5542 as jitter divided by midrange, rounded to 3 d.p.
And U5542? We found 0.071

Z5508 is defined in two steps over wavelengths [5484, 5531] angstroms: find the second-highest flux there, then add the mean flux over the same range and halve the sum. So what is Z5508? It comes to 22.1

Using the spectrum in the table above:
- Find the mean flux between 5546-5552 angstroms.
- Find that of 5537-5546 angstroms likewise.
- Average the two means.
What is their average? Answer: 21.2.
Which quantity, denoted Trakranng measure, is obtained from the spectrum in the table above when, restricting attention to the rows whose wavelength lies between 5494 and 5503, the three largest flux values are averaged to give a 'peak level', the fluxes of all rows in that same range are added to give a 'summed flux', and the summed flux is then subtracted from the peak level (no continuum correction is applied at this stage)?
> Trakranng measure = -131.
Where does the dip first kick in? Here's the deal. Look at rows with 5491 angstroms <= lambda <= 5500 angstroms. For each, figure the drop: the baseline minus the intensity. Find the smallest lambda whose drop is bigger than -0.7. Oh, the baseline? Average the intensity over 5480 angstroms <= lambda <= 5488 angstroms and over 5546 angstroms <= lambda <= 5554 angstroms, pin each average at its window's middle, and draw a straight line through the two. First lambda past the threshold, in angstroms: 5493.25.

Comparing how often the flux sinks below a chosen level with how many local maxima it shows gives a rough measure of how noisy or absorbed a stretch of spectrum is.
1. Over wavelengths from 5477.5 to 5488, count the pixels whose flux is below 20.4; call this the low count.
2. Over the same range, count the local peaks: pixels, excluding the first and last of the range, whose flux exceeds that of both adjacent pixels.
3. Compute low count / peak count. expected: 1.5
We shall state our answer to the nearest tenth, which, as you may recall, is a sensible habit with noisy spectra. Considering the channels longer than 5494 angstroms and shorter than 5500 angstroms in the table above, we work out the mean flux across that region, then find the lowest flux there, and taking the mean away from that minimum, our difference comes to -1.0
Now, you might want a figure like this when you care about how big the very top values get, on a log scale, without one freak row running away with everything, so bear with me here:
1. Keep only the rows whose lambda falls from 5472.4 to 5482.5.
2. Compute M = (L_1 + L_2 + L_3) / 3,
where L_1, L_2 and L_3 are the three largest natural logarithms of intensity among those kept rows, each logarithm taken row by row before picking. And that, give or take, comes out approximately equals 3.07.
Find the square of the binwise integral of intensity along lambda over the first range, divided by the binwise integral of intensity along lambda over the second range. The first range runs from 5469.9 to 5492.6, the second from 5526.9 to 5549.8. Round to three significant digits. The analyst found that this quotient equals 447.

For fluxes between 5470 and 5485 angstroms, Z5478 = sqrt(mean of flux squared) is 20.7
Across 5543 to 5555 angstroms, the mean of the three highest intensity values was 22.2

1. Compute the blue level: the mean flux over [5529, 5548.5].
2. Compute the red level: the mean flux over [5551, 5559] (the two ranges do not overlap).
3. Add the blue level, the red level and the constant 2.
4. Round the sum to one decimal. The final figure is 44.1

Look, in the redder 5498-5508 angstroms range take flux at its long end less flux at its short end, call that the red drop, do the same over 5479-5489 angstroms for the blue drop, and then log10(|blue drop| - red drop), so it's 0.54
